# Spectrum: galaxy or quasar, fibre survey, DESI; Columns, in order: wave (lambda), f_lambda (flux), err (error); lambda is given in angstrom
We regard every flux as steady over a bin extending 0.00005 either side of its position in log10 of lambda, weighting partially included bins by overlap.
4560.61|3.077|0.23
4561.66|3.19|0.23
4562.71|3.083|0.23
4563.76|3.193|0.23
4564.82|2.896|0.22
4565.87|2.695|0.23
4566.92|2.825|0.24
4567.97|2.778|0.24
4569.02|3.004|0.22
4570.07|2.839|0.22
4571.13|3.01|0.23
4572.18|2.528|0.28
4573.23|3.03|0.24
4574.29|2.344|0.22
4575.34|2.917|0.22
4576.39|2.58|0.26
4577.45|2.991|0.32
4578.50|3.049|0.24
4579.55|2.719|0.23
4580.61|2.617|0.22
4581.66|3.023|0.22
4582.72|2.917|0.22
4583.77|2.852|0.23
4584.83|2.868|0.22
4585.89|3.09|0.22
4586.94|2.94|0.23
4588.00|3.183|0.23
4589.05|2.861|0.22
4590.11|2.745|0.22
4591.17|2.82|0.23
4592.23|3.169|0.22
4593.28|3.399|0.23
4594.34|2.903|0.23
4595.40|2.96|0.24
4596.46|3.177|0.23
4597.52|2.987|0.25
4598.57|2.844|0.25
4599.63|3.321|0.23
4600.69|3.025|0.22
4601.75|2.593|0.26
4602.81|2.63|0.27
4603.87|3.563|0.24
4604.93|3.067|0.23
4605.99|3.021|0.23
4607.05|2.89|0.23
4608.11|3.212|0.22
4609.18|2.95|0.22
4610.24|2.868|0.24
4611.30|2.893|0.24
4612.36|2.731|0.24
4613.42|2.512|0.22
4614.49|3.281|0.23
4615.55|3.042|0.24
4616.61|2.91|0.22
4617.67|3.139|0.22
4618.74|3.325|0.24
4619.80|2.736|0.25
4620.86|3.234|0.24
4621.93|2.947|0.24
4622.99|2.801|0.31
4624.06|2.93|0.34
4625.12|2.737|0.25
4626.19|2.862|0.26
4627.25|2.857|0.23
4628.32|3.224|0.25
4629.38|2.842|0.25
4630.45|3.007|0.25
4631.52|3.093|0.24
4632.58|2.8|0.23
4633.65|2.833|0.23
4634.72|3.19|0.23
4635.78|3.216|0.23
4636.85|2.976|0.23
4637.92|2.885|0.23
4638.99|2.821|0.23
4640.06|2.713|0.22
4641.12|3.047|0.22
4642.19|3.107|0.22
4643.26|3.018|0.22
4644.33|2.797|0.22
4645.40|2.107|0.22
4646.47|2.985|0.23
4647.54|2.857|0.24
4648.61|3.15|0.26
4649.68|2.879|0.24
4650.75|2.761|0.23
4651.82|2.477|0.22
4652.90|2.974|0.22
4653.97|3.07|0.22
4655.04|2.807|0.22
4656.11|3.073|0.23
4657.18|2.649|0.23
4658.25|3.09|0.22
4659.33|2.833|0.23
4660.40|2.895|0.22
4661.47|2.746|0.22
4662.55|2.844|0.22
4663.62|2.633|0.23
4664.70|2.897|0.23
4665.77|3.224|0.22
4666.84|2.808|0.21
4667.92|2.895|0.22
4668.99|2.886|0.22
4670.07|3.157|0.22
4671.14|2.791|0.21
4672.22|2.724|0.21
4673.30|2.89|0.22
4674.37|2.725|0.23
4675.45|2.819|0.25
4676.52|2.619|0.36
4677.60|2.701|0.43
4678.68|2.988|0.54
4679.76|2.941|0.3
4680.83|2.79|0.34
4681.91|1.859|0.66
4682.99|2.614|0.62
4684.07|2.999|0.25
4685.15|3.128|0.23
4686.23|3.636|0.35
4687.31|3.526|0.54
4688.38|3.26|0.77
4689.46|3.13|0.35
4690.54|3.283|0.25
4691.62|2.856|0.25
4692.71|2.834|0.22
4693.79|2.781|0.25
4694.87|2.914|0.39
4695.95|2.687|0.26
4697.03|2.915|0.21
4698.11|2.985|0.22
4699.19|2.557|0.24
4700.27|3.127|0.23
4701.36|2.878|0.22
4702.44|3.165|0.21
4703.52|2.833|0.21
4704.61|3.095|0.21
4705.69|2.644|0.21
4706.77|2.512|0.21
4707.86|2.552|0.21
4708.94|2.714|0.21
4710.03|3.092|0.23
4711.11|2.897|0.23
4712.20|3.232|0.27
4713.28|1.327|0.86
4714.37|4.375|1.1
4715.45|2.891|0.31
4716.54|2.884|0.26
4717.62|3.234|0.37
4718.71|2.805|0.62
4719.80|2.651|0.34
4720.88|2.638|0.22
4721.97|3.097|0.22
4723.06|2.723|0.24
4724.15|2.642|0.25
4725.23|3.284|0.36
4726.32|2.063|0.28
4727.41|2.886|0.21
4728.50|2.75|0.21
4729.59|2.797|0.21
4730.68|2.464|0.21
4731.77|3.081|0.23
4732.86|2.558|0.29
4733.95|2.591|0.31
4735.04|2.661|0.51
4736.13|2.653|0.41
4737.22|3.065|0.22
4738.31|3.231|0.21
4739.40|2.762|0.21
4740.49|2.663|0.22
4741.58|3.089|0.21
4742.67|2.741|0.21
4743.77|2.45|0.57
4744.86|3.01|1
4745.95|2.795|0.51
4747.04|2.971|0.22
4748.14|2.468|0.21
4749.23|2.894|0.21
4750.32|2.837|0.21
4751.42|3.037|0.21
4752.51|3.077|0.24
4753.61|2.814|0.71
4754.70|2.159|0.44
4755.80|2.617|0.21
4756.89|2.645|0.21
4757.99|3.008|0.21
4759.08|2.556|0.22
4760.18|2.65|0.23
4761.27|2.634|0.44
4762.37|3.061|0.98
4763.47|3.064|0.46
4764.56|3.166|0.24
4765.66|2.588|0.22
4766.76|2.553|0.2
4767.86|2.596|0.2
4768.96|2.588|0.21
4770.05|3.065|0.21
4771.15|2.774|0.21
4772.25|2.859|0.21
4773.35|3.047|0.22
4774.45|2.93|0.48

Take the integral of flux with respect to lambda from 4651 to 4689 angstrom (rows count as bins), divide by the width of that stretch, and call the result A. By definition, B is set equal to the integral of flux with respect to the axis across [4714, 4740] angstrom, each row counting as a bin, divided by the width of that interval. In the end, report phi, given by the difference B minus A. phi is -0.03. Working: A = 2.88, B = 2.86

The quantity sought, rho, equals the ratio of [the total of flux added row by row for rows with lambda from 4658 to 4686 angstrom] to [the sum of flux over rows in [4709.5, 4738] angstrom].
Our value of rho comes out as 1.00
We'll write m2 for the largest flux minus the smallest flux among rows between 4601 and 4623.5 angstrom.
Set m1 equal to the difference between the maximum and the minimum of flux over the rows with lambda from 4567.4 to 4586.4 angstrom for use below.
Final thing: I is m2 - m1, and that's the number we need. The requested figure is 0.3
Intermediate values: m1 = 0.7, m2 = 1.1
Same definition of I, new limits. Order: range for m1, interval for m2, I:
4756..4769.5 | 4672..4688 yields 1.2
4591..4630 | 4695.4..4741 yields 2.0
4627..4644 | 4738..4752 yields 0.3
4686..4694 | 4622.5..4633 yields -0.4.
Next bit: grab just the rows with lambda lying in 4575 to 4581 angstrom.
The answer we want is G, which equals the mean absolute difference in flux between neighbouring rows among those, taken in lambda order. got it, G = 0.25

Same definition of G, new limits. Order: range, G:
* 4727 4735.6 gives 0.25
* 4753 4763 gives 0.31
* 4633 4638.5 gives 0.18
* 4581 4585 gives 0.06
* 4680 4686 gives 0.55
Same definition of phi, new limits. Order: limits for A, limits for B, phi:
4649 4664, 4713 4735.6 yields -0.05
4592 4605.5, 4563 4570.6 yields -0.15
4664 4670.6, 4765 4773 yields -0.24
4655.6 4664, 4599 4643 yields 0.12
